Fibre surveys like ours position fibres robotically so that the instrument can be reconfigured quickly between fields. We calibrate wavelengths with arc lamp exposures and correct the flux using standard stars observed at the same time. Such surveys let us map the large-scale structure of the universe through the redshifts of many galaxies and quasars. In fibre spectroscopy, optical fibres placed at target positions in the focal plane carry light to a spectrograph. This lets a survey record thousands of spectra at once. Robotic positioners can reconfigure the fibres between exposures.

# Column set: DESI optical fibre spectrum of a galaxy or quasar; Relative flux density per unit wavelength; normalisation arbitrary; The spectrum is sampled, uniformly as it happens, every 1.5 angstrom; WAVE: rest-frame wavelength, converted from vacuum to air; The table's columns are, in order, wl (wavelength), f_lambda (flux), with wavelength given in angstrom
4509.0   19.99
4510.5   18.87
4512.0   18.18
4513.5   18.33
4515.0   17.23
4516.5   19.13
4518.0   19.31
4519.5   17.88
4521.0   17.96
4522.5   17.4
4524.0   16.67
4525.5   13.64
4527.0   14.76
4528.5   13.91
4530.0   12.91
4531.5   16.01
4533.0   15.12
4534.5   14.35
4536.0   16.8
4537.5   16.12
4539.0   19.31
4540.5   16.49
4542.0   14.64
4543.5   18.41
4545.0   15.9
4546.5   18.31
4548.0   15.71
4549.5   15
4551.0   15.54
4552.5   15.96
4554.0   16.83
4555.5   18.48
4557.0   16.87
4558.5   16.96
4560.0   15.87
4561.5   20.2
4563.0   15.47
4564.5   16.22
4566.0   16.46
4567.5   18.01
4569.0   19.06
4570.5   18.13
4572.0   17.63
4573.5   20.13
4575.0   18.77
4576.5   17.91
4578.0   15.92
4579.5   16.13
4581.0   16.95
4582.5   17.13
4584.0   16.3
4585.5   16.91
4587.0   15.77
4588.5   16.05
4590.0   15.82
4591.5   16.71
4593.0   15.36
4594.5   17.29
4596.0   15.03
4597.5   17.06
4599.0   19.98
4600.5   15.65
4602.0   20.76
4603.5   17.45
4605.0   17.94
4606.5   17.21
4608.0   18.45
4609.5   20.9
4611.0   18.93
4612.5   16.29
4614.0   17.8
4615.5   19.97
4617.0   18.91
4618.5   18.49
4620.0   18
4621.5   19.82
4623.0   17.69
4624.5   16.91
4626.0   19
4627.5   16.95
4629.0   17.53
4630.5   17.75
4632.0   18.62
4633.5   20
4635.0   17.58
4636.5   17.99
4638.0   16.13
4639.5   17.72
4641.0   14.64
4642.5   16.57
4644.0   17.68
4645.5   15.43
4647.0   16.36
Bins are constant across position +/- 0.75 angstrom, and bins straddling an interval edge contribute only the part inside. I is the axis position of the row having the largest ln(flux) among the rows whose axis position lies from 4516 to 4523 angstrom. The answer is 4518.0 angstrom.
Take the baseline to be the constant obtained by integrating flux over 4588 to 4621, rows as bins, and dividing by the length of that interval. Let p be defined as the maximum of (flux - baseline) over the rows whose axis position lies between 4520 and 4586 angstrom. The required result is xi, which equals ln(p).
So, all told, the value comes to 0.89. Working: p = 2.4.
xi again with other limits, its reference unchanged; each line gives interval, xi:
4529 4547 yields 0.44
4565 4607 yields 1.10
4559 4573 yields 0.89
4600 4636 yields 1.14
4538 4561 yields 0.44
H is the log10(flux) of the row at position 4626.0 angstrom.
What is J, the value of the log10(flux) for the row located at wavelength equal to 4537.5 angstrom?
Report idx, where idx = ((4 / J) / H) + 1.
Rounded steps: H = 1.28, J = 1.21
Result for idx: 3.59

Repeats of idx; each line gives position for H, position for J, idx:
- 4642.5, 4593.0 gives 3.77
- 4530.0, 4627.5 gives 3.93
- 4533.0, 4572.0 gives 3.72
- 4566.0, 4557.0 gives 3.68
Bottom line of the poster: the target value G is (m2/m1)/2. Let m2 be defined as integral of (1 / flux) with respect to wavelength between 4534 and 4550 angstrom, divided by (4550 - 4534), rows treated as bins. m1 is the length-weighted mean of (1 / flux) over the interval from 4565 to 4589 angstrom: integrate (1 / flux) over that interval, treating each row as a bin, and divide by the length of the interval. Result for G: 0.527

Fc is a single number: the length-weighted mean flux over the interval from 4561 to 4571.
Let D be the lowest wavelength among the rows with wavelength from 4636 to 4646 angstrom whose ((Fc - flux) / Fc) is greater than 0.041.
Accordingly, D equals 4638.0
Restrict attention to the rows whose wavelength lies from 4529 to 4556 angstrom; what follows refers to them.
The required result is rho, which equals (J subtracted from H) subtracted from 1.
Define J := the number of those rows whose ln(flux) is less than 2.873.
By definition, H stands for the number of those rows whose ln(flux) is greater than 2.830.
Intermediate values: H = 4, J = 14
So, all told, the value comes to 11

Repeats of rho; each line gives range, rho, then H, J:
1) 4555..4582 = 0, 11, 10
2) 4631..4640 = -2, 5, 2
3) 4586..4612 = 2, 10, 11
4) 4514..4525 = -2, 6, 3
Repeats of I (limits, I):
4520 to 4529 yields 4521.0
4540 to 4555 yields 4543.5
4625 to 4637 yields 4633.5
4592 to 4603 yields 4602.0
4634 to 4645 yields 4636.5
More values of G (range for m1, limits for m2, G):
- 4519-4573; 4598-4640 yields 0.451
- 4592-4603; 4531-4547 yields 0.522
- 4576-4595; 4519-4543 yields 0.523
